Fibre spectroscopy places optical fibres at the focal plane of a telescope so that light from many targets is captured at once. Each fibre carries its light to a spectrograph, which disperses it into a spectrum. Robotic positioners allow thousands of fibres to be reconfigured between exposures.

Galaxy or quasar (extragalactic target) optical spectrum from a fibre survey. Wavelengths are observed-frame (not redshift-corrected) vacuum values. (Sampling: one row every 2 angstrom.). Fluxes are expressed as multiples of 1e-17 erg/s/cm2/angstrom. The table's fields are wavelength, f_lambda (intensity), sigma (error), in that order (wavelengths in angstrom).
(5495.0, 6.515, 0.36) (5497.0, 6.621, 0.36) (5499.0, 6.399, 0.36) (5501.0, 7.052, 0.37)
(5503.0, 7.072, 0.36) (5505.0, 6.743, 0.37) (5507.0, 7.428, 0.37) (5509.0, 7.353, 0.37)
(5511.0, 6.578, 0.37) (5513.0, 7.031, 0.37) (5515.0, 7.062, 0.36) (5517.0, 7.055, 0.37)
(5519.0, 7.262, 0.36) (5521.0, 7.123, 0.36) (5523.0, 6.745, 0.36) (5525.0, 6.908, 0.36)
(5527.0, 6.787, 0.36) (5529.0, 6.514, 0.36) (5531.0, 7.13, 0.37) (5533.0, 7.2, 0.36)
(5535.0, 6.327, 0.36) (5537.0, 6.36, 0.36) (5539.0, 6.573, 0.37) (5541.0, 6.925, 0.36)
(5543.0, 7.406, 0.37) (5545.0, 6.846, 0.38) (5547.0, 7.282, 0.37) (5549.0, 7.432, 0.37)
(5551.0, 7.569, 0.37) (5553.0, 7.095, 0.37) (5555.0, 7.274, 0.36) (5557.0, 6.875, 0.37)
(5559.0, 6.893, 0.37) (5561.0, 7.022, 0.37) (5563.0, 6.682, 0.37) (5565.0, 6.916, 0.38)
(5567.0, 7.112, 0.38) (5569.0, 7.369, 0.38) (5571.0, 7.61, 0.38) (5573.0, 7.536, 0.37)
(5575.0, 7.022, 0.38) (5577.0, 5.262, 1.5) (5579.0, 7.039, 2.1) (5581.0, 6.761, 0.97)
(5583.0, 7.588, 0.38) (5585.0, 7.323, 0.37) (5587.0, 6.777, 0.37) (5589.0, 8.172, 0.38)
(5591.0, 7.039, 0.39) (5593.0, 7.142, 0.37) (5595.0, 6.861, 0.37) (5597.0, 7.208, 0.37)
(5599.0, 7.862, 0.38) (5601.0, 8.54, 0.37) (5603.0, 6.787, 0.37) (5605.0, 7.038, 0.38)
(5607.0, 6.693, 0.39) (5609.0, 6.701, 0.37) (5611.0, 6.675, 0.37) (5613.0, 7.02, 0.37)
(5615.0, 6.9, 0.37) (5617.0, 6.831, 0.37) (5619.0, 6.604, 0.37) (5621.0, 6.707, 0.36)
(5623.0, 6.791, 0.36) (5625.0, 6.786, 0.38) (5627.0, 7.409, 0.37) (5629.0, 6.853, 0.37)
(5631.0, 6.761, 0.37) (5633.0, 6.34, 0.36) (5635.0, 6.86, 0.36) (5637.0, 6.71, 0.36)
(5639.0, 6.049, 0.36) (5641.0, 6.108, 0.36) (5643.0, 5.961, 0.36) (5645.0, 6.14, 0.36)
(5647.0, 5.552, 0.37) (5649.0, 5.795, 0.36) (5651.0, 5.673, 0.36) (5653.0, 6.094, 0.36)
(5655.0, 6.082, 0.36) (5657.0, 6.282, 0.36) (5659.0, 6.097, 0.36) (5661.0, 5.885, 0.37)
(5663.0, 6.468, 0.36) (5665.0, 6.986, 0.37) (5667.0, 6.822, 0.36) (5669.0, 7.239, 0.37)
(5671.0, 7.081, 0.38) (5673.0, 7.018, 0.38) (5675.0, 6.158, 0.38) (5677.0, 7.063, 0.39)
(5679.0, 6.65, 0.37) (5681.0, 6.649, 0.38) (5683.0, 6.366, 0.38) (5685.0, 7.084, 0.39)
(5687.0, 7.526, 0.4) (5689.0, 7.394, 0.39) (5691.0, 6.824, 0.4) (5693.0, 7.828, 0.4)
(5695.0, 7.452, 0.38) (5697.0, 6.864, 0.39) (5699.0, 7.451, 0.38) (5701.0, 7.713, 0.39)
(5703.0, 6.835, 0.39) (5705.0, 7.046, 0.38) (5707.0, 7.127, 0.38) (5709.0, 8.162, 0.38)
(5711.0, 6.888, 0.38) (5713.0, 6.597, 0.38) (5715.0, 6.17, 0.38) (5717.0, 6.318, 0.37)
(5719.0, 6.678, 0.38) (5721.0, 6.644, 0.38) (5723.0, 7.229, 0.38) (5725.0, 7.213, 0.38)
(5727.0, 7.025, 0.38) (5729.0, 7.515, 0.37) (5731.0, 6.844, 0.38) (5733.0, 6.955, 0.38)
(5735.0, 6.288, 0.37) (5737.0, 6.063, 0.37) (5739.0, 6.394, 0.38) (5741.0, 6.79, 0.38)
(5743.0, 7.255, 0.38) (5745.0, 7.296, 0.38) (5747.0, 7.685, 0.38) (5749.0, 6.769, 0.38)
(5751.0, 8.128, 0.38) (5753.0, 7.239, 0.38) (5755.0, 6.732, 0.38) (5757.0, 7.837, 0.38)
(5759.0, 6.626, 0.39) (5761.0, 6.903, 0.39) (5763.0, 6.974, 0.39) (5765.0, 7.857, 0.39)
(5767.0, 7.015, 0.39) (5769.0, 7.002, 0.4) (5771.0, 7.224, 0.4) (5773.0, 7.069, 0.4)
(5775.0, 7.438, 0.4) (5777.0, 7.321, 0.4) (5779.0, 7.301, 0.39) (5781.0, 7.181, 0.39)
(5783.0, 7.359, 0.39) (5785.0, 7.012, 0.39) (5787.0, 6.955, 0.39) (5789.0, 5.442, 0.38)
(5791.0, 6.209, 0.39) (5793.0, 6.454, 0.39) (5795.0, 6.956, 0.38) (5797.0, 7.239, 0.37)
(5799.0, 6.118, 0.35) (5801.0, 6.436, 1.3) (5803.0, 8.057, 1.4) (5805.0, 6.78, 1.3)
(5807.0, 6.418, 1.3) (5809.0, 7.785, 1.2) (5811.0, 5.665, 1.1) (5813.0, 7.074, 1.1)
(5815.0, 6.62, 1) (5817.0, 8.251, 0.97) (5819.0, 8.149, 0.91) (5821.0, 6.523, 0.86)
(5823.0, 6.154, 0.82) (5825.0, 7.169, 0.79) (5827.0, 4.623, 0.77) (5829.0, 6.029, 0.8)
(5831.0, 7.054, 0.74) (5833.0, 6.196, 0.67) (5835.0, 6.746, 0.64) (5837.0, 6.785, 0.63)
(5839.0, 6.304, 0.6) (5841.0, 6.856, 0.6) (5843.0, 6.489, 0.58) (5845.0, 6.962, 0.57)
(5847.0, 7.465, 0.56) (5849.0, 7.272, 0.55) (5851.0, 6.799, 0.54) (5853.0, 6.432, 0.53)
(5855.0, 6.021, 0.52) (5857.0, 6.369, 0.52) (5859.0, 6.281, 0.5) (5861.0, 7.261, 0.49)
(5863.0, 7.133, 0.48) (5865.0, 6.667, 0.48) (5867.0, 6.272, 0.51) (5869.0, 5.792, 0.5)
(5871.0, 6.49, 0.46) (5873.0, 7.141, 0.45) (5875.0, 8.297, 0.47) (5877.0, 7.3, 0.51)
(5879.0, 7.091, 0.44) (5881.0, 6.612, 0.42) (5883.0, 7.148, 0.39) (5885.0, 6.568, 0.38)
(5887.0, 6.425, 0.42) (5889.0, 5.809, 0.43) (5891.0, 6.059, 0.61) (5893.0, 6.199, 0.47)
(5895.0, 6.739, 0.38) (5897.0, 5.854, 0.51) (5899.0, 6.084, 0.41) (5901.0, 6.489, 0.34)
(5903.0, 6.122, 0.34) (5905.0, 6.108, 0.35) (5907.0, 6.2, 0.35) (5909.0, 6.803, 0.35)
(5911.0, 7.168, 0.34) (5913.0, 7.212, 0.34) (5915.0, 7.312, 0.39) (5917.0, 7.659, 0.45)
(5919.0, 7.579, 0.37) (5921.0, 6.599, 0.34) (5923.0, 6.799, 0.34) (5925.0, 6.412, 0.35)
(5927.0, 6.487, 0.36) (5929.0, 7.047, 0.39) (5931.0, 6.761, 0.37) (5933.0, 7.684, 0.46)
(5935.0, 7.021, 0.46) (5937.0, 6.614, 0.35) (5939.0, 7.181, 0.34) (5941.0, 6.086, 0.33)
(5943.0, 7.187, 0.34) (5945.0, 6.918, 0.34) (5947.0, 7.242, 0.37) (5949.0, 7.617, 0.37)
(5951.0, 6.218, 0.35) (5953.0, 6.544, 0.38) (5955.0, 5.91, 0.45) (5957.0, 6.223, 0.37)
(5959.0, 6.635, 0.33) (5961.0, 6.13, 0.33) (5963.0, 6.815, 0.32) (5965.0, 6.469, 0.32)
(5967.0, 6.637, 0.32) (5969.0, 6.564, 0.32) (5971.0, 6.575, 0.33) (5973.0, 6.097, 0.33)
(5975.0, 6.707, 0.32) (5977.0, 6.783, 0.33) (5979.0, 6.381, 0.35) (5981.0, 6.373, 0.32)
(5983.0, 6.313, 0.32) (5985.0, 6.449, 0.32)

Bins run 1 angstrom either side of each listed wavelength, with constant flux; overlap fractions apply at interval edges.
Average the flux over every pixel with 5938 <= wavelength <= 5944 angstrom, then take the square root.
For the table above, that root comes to 2.61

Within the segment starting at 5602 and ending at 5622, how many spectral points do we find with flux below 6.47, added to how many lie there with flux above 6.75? 5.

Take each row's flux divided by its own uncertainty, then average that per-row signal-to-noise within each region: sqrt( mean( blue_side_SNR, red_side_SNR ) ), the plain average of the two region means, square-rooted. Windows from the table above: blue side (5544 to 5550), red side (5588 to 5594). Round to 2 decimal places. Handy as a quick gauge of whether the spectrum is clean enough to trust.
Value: 4.41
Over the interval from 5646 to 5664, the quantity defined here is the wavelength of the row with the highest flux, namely 5663.0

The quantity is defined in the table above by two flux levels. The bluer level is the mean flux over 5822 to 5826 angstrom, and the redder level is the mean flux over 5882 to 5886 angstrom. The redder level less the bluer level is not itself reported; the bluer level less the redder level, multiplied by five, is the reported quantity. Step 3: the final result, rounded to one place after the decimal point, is -1.0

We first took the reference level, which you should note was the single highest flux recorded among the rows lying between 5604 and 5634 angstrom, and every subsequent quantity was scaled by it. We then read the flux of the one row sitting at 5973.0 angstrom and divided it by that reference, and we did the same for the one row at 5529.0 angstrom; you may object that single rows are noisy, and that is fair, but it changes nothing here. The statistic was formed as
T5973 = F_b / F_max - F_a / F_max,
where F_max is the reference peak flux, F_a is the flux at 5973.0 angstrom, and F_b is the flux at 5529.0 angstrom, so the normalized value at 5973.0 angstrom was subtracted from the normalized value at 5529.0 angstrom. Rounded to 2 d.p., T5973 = 0.06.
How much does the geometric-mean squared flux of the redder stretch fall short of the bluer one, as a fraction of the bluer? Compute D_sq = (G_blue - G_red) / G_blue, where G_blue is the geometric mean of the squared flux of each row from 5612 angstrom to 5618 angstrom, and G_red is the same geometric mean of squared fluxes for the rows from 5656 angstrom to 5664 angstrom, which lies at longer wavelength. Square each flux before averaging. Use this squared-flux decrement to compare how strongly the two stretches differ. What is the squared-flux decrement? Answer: 0.20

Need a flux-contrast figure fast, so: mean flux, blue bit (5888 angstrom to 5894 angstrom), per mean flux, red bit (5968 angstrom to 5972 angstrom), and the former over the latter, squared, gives 0.84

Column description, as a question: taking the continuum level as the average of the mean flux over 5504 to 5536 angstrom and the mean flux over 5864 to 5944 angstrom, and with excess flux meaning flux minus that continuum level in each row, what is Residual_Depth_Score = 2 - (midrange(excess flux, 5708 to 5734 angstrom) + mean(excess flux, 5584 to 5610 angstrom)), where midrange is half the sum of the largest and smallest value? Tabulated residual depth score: 1.3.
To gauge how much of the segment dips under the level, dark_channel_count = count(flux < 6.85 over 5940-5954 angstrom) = 3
